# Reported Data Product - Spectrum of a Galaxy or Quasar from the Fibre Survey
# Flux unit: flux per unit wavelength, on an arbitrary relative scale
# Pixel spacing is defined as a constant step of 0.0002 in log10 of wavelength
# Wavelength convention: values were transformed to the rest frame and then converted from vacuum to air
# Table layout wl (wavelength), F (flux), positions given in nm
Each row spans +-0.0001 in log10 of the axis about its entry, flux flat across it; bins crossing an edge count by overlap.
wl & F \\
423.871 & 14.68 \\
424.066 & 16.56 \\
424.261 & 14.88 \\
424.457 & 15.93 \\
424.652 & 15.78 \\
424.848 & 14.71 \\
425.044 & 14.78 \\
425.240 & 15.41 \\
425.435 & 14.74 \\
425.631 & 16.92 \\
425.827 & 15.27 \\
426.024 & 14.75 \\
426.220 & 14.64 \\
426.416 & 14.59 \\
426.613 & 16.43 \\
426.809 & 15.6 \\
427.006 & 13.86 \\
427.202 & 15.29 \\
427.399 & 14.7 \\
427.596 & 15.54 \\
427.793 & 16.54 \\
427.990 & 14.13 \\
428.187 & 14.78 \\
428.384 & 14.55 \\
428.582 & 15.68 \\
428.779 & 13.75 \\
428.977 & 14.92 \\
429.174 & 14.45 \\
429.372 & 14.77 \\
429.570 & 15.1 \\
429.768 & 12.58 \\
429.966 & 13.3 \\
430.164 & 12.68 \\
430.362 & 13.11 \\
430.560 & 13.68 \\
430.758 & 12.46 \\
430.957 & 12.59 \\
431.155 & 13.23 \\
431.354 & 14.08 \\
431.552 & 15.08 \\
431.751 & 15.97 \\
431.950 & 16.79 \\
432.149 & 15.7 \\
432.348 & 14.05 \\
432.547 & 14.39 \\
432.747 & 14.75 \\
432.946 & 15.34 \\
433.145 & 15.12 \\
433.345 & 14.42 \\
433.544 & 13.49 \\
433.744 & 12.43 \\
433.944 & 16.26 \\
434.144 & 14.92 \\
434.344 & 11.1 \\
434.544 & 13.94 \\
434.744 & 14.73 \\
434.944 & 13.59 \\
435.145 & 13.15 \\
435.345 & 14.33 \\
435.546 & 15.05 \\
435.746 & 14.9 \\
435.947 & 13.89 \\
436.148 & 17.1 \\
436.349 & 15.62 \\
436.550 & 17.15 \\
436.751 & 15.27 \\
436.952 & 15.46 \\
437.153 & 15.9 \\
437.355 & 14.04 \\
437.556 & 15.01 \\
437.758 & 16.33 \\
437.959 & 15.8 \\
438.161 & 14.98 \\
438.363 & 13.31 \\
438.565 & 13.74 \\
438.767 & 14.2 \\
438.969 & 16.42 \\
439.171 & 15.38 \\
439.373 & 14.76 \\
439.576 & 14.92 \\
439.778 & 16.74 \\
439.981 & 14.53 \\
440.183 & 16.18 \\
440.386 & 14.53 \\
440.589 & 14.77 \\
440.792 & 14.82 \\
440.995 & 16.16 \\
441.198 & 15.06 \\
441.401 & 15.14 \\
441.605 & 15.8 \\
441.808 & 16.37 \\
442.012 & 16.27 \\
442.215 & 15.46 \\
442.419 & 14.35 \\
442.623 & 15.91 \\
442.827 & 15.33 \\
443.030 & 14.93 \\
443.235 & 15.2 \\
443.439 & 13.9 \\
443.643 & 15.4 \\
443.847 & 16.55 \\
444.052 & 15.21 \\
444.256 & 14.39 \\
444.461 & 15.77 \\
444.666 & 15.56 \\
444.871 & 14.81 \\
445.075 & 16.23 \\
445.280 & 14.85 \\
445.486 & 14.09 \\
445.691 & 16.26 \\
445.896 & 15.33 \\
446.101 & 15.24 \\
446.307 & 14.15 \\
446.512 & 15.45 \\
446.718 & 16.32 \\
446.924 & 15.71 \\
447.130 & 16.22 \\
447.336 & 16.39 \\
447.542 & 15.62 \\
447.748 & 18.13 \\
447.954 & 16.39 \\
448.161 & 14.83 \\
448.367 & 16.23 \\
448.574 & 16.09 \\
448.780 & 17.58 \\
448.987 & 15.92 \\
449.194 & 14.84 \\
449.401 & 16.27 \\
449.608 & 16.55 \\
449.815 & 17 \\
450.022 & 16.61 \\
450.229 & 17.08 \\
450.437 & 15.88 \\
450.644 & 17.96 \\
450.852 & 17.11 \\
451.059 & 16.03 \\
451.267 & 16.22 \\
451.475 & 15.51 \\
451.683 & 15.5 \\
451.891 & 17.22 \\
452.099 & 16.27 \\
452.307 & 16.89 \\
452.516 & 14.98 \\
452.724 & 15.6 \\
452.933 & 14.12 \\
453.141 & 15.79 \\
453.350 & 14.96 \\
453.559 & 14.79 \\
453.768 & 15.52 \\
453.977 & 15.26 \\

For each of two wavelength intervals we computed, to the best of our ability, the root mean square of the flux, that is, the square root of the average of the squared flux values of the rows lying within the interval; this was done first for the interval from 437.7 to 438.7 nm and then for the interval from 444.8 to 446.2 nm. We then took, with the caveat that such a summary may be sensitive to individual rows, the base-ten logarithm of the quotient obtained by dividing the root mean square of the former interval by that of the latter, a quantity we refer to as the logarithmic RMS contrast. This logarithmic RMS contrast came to -0.011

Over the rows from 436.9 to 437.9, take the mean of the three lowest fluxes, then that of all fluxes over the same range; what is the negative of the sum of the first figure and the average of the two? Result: -29.9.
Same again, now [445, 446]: -29.8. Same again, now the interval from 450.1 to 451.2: -32.9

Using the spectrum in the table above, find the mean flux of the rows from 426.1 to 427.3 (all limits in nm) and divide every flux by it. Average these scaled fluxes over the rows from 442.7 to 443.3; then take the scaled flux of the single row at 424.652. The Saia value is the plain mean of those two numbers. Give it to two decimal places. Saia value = 1.03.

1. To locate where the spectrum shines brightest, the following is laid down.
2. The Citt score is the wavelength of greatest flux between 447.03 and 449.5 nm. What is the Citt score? 447.748 nm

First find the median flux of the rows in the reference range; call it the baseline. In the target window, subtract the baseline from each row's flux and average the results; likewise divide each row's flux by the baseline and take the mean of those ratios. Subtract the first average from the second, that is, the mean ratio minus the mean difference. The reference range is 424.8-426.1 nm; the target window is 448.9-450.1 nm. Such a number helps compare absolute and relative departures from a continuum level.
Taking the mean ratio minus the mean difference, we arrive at -0.3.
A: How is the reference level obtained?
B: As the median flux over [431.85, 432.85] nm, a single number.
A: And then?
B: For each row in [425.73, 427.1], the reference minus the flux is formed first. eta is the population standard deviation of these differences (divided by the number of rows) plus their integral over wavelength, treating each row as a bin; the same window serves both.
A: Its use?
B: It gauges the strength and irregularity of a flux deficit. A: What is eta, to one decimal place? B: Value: 0.4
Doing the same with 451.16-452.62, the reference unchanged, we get -1.2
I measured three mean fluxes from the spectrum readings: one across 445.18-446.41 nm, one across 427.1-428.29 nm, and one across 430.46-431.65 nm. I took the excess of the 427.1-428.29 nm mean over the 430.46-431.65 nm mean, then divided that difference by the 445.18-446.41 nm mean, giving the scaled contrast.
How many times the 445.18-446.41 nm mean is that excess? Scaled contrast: 0.11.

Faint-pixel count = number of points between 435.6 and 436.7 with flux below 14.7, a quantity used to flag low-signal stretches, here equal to 1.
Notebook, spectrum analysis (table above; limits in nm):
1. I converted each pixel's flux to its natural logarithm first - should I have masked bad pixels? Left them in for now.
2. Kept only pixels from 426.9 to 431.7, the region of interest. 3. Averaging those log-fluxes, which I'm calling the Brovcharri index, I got 2.65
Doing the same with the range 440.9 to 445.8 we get 2.73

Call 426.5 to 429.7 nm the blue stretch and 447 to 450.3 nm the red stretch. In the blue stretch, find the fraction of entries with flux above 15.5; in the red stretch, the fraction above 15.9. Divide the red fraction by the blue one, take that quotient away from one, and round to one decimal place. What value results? -1.6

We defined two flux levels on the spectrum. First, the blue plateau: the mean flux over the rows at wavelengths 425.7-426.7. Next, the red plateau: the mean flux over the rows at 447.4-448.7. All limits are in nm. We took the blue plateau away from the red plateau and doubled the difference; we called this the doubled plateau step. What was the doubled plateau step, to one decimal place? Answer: 2.2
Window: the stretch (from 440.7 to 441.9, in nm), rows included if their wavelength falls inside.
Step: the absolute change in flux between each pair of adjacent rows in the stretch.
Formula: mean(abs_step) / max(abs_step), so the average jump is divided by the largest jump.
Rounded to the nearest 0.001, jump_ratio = 0.560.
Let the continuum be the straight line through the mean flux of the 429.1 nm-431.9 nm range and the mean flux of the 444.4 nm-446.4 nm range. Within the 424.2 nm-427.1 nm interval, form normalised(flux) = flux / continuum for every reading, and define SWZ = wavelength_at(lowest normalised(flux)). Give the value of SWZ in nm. 427.006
